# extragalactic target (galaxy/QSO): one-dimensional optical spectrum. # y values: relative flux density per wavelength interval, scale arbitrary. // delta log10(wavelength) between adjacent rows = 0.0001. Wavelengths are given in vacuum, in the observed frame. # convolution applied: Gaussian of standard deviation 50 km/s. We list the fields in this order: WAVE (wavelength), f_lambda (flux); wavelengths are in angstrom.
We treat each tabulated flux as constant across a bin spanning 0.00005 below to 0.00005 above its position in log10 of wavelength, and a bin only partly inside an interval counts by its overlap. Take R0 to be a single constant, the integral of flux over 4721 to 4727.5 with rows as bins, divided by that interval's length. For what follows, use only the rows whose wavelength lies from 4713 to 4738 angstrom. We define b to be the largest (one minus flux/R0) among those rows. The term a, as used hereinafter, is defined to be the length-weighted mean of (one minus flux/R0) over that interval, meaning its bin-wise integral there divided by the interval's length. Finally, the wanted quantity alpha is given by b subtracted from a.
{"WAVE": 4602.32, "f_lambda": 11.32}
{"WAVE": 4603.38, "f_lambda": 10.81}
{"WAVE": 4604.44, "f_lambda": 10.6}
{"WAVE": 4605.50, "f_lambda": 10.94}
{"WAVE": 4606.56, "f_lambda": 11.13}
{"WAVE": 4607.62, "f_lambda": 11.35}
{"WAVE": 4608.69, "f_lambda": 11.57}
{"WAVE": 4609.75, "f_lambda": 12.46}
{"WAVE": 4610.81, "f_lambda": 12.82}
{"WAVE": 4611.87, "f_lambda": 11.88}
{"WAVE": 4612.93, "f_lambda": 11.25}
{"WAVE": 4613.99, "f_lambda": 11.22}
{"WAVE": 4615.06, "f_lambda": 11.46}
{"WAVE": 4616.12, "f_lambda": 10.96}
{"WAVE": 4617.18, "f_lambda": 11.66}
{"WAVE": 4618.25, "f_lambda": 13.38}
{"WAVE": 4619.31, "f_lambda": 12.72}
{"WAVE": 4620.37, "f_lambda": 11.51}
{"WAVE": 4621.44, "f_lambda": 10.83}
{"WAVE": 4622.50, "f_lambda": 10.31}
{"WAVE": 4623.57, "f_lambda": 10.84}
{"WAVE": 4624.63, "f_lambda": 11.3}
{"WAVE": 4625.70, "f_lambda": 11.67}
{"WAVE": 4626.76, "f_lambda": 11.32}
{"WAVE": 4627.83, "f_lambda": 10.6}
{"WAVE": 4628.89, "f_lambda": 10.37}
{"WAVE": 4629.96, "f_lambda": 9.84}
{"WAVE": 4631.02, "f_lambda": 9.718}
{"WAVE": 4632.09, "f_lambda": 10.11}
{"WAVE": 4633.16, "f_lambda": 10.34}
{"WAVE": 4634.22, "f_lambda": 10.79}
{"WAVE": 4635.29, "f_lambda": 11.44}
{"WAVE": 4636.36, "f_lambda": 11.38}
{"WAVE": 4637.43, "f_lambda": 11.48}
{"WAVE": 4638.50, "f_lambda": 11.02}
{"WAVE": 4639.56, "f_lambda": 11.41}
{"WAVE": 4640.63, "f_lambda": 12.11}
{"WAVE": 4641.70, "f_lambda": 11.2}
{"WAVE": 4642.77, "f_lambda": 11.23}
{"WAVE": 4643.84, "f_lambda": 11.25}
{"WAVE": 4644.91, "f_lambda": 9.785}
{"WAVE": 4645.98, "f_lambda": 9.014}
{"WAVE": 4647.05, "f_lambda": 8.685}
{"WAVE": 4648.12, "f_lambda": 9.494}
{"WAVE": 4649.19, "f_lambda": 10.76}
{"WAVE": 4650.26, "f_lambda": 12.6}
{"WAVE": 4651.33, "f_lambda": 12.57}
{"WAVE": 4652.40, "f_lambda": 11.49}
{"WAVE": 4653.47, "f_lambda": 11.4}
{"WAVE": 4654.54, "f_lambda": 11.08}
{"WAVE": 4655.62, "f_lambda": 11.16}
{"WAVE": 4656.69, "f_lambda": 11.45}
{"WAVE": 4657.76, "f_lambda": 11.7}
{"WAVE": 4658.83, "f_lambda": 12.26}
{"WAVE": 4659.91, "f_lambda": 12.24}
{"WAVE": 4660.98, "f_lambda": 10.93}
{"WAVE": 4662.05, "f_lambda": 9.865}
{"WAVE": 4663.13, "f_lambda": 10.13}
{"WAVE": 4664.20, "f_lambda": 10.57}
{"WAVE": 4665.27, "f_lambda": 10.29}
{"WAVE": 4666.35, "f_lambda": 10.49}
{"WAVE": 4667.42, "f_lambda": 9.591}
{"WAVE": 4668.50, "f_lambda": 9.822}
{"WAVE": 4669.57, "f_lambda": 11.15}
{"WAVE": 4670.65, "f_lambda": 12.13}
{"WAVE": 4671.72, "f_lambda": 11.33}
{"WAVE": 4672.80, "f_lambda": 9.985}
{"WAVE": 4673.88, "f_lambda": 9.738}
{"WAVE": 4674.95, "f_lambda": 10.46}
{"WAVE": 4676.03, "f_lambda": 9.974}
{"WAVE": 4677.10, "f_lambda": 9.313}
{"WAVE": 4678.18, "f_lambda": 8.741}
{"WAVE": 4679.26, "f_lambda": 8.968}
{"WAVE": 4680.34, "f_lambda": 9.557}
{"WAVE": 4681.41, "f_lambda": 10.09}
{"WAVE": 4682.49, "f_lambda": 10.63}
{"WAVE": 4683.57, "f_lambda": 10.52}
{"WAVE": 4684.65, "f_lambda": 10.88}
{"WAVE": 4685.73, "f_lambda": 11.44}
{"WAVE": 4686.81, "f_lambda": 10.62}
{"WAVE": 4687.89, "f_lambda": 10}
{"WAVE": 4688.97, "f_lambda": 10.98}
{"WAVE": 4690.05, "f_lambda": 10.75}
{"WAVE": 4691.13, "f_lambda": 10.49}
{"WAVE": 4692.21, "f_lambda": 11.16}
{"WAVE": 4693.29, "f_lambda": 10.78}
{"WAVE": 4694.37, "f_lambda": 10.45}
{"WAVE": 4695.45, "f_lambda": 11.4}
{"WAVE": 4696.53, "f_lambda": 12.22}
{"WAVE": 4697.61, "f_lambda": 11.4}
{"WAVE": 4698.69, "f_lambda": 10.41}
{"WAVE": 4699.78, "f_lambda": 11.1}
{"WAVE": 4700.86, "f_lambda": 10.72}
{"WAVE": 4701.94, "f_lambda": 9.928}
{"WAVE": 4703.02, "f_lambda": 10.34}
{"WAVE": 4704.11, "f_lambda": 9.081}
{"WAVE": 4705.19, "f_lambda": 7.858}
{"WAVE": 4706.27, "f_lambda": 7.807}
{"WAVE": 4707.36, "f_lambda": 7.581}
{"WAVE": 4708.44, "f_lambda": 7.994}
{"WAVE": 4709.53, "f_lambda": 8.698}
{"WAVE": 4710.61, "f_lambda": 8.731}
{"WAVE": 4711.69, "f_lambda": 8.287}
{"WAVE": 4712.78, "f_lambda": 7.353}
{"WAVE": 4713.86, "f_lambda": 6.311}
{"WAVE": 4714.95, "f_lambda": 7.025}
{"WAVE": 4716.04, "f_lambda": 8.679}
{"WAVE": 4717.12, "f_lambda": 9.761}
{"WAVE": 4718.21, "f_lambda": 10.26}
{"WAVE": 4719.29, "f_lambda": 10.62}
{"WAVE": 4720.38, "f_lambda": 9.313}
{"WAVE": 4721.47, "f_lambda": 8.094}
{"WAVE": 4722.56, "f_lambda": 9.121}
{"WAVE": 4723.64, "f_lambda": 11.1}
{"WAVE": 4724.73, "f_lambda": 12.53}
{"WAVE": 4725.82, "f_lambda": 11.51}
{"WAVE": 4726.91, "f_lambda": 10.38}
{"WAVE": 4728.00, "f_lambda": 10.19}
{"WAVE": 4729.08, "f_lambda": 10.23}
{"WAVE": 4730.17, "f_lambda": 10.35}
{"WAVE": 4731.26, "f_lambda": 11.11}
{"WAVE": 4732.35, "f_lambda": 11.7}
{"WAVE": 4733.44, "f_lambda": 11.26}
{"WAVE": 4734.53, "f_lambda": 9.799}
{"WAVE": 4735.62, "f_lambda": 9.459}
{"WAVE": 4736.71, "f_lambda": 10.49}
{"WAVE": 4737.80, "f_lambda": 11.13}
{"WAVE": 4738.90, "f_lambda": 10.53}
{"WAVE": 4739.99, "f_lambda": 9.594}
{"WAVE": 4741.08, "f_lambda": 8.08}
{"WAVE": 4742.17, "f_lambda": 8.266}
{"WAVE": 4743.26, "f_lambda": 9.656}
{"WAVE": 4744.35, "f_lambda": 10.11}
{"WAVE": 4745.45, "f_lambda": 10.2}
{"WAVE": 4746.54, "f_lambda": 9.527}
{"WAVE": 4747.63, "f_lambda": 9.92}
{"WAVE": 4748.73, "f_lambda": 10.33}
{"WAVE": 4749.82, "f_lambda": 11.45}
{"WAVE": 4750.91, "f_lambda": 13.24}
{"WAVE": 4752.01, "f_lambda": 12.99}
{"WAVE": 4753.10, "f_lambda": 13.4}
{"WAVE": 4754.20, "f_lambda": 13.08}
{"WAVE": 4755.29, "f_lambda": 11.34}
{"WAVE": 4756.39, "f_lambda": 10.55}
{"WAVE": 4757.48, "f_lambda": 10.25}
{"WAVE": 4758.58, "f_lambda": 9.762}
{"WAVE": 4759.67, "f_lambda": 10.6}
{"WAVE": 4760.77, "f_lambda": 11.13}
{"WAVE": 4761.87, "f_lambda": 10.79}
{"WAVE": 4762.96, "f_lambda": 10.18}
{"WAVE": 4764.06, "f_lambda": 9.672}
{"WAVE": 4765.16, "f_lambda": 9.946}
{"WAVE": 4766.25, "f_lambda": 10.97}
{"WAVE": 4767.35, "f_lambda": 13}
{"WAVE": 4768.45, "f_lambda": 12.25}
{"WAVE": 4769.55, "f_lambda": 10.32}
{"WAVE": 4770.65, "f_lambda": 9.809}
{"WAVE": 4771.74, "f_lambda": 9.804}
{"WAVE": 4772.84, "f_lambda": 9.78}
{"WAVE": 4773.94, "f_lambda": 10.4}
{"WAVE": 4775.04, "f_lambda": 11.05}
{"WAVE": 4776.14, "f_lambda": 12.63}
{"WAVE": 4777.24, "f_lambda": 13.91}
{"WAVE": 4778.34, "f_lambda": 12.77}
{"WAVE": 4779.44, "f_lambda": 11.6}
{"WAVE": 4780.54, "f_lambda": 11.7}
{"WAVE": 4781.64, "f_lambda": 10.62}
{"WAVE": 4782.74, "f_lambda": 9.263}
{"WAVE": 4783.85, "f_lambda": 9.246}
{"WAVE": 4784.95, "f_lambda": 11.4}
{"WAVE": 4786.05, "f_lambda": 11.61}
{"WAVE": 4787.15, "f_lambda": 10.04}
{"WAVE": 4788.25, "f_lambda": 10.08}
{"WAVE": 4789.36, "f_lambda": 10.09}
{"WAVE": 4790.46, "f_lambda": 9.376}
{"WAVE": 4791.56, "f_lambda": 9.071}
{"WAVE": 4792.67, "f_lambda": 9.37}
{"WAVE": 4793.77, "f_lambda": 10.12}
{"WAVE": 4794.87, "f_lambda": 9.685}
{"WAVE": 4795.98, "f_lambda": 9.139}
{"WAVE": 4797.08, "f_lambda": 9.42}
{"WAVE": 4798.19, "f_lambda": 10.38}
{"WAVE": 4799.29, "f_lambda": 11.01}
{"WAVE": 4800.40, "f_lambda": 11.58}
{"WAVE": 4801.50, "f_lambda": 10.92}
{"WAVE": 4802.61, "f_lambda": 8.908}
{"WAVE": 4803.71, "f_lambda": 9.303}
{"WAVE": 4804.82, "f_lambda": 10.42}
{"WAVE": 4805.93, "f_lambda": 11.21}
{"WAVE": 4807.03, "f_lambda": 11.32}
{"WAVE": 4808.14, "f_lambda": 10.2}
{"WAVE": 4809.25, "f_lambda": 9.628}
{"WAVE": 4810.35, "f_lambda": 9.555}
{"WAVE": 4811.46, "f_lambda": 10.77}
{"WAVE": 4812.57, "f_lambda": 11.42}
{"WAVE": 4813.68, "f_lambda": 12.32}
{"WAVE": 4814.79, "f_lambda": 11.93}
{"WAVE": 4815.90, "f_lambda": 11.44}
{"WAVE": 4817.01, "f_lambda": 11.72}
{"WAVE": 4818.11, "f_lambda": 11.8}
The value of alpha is -0.35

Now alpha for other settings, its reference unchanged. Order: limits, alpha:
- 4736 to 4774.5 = -0.24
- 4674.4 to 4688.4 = -0.13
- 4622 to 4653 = -0.21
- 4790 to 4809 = -0.11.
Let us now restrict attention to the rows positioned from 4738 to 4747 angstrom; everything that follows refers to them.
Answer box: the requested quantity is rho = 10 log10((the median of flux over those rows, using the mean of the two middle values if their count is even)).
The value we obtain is 9.8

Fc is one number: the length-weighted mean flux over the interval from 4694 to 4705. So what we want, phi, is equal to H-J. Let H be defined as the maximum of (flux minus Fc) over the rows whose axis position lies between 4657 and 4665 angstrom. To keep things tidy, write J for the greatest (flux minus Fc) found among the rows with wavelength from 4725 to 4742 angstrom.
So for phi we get 0.6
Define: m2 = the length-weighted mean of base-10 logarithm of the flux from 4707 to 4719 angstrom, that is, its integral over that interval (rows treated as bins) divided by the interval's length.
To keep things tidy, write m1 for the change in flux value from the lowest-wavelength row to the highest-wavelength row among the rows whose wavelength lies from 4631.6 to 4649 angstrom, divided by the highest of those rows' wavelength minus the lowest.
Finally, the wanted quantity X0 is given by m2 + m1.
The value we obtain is 0.88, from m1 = -0.038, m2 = 0.92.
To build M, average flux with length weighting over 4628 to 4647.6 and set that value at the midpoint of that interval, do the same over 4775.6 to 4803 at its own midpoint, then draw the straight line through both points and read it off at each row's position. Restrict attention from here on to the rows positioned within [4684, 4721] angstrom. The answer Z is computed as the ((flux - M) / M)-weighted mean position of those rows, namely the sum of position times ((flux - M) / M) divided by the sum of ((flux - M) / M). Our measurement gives 4713.7 angstrom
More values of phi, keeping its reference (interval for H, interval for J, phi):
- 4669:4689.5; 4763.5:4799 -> -1.8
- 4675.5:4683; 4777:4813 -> -3.3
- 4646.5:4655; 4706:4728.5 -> 0.1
